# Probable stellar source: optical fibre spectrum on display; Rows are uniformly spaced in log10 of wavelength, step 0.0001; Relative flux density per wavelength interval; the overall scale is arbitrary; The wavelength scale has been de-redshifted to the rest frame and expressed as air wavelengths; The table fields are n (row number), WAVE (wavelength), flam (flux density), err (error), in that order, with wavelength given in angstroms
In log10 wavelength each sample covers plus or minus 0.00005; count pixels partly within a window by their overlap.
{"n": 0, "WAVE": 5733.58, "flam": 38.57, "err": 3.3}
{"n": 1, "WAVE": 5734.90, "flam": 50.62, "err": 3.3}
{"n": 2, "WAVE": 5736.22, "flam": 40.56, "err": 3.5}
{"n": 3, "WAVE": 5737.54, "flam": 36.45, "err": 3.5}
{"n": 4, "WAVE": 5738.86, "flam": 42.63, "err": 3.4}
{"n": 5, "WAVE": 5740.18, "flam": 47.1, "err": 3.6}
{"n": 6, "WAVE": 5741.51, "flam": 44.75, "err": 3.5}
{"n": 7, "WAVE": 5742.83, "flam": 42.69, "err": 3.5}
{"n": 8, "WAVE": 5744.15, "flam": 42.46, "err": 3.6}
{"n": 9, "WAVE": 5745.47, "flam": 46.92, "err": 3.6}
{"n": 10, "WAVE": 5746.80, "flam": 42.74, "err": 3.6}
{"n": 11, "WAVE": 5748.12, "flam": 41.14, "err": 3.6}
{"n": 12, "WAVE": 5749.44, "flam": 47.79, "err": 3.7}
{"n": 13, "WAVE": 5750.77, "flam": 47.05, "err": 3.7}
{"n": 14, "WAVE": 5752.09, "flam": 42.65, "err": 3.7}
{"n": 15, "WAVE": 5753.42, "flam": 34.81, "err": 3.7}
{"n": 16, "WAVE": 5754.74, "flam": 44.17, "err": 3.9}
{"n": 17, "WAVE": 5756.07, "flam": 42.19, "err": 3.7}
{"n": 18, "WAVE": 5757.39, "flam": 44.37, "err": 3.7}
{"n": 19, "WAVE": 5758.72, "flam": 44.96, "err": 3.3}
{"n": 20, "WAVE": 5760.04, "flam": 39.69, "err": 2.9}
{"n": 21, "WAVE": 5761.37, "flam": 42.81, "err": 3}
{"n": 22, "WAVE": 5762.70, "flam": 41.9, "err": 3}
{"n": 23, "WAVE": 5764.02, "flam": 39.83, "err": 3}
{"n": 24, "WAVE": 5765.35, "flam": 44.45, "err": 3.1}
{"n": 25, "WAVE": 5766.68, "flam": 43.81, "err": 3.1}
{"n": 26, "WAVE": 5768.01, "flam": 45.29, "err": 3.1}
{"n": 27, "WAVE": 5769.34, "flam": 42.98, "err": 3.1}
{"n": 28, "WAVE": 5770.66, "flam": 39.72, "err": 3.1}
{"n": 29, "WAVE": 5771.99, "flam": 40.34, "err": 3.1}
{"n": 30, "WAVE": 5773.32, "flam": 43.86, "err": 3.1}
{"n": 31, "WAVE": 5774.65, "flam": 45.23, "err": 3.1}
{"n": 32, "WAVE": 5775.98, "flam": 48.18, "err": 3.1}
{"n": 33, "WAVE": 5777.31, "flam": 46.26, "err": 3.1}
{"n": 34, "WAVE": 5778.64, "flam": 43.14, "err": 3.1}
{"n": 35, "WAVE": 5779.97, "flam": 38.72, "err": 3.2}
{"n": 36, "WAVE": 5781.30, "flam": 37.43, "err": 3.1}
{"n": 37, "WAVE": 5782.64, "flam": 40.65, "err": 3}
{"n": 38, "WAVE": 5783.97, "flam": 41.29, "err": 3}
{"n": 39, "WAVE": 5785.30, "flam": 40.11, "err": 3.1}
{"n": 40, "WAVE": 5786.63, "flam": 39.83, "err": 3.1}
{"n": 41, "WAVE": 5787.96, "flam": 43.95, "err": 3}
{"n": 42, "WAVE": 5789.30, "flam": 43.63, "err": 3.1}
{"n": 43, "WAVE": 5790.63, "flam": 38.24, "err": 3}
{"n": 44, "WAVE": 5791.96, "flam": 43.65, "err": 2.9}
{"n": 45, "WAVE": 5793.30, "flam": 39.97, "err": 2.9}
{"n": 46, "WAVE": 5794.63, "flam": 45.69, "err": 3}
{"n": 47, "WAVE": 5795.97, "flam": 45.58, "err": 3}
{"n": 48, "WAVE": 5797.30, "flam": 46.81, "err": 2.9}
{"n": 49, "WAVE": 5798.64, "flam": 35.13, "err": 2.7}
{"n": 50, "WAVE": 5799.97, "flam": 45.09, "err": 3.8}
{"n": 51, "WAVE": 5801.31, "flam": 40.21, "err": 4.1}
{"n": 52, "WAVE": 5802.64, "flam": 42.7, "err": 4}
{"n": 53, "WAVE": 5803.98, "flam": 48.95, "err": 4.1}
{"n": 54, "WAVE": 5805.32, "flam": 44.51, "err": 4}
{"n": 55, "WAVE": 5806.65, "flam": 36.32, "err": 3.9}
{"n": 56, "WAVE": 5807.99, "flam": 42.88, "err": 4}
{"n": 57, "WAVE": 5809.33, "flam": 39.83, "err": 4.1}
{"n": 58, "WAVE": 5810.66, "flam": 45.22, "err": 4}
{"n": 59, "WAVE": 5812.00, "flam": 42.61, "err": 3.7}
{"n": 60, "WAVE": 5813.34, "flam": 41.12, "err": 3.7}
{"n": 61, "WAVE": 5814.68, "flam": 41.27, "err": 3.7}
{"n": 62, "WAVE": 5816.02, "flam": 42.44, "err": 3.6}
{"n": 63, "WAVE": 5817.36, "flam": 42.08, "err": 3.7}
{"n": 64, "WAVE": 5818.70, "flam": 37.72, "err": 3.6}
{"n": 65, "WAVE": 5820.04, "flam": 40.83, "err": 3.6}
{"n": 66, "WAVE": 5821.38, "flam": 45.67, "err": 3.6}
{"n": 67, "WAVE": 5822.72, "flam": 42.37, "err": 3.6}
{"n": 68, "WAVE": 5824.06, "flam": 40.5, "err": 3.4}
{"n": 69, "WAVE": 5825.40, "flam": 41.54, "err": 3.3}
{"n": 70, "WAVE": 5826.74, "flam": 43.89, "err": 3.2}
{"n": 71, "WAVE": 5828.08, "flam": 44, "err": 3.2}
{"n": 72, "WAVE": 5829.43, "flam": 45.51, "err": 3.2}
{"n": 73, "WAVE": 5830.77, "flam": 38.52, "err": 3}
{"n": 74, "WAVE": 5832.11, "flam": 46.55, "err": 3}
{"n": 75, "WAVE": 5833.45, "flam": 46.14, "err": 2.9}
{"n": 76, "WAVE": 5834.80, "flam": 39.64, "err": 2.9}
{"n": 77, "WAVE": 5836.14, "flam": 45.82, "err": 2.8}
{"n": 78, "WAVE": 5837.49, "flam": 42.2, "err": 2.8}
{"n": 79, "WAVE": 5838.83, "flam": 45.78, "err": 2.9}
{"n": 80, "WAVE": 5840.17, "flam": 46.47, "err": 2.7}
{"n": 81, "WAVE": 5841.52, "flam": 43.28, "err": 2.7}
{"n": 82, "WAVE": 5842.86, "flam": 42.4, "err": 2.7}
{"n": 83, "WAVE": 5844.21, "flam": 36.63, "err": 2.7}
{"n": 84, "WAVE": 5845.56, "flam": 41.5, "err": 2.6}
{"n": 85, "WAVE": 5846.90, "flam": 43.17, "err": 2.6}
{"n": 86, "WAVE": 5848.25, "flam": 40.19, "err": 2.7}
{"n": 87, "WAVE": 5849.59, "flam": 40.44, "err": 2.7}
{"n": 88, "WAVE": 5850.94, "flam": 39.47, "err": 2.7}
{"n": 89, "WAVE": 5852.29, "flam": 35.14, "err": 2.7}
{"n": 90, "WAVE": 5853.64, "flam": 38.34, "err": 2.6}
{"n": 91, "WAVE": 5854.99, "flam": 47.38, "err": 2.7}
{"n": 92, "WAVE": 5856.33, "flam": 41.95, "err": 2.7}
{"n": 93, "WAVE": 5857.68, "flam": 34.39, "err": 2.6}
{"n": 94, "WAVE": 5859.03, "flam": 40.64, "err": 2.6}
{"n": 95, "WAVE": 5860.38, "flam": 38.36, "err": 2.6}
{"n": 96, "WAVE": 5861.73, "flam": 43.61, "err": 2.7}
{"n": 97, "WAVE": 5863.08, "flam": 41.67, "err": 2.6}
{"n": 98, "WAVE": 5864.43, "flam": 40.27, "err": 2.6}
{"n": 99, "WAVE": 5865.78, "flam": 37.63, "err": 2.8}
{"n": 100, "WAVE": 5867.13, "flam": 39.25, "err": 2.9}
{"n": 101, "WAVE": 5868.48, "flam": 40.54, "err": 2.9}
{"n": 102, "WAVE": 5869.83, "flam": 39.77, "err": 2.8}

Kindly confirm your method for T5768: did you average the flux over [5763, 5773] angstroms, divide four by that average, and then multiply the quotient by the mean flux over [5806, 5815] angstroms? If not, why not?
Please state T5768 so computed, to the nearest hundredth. 3.90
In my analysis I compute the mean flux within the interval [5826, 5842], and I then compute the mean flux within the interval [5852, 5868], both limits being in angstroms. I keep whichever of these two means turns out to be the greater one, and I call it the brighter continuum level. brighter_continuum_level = 43.98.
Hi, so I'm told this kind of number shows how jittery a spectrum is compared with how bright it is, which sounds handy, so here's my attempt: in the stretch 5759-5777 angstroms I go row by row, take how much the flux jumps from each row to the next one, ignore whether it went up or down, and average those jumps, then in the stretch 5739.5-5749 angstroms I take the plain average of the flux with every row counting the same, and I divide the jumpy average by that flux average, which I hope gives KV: 0.051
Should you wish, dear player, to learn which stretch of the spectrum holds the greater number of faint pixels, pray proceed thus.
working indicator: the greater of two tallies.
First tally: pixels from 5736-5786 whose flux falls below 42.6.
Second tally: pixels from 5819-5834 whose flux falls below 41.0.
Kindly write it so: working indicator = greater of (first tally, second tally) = 16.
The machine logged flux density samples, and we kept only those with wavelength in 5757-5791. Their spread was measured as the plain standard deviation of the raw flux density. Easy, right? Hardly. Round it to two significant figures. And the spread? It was 2.7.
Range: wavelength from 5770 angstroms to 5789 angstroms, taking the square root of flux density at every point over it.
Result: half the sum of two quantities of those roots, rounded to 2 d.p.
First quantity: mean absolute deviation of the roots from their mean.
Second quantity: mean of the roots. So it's 3.34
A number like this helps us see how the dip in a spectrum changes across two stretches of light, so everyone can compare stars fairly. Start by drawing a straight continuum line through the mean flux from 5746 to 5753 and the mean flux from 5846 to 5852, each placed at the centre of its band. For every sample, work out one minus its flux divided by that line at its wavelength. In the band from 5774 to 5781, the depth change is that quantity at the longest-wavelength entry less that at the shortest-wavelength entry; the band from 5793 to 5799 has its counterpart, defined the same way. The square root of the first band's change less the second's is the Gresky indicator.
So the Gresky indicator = 0.19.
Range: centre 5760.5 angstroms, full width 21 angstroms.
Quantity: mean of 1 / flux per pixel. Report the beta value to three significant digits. 0.0236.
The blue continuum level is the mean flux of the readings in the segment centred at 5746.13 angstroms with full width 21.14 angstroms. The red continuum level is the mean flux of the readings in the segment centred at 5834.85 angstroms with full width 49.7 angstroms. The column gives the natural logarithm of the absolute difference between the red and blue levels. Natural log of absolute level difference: -0.09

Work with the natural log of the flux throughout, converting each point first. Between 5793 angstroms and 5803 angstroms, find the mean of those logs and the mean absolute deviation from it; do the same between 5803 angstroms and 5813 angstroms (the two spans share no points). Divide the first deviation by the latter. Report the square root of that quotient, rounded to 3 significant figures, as 1.06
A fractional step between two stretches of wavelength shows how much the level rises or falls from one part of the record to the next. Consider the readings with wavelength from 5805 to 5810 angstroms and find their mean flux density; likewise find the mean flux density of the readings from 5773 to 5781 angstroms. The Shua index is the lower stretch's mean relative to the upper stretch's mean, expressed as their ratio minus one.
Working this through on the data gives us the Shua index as 0.08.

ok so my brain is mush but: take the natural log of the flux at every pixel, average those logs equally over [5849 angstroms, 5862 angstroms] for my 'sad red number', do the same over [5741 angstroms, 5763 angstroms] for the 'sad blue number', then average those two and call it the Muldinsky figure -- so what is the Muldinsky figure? 3.72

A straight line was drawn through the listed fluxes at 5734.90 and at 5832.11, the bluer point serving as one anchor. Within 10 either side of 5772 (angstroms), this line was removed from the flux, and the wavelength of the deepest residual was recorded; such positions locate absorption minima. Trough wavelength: 5781.30 angstroms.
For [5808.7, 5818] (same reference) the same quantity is 5809.33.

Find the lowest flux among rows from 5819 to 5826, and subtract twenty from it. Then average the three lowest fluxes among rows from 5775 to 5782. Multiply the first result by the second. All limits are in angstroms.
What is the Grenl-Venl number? 815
